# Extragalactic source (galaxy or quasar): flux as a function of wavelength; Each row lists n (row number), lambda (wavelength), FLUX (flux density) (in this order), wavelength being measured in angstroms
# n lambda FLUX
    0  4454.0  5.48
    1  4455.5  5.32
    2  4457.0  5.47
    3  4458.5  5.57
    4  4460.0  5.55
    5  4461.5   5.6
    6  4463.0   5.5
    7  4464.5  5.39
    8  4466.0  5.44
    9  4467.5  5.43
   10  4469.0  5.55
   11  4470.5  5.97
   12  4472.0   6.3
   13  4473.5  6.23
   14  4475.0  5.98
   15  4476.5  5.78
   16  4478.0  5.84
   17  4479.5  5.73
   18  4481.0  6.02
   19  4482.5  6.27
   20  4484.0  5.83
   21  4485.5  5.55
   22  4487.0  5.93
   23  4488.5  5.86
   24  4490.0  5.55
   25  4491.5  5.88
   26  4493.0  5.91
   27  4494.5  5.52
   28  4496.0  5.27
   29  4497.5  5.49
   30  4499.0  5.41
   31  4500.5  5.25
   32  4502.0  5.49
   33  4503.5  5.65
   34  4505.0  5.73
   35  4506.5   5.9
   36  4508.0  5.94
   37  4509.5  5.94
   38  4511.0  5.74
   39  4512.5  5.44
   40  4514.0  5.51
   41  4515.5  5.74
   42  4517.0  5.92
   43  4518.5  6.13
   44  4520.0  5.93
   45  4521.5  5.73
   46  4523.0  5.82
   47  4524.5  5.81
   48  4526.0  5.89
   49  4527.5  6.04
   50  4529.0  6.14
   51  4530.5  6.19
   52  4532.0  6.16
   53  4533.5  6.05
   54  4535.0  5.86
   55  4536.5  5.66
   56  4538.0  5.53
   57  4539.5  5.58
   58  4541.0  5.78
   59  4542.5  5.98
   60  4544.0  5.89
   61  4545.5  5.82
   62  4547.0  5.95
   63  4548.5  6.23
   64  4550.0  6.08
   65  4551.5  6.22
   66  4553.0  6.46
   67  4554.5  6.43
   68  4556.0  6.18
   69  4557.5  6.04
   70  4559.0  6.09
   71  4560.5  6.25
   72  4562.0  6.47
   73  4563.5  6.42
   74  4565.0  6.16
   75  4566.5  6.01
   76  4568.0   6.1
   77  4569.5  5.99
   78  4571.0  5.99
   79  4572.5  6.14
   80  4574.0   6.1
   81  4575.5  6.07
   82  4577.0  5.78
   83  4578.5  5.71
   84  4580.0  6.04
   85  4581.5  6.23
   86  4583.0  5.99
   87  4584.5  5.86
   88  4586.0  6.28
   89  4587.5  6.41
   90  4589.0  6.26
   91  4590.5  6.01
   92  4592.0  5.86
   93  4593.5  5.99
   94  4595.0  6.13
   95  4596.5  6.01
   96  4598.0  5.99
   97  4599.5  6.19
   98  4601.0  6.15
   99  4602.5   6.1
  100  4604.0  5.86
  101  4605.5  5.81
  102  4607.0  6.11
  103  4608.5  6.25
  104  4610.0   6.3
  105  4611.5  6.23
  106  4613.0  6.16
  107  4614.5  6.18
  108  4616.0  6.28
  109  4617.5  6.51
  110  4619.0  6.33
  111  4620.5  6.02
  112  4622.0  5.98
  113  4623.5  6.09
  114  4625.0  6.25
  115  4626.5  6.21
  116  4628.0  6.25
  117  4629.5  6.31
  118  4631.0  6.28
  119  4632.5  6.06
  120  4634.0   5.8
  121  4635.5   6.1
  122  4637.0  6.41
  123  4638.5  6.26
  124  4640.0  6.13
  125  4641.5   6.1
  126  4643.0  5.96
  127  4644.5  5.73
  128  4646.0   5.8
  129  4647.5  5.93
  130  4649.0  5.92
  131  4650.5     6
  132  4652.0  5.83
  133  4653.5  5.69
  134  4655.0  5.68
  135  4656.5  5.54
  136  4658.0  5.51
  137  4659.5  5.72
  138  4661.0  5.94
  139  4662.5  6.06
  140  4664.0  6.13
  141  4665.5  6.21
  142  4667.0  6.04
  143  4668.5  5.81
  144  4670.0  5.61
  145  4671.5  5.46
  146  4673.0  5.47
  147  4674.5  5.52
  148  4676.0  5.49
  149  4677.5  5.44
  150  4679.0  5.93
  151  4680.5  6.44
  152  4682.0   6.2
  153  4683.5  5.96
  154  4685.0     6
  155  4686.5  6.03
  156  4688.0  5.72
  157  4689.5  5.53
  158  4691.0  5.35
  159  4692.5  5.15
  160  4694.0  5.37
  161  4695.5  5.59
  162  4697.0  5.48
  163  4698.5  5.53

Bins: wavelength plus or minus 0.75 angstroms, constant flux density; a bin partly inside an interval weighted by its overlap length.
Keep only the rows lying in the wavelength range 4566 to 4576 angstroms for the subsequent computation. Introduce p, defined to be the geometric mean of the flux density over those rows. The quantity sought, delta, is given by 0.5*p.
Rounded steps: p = 6.06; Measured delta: 3.03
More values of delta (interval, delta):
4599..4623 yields 3.08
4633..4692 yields 2.93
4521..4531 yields 2.97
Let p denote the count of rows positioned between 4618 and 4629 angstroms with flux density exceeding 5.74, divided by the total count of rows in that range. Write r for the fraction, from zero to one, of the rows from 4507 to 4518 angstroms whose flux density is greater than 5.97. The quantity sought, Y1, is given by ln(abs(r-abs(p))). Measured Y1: 0.0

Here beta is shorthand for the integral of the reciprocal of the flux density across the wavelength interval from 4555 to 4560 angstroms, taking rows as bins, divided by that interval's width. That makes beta 0.163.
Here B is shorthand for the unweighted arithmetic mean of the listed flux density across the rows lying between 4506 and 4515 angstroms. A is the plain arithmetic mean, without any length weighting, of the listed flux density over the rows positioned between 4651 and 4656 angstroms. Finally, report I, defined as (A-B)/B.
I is -0.002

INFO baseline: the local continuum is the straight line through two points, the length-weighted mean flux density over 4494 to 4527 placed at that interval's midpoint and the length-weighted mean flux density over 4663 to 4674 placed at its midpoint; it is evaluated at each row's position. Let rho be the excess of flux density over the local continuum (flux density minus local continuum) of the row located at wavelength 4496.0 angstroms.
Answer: -0.4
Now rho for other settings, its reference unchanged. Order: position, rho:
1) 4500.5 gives -0.4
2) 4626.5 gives 0.4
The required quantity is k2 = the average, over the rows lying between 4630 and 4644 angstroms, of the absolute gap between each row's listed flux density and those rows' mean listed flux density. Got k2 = 0.13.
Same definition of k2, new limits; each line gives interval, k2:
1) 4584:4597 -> 0.16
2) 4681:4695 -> 0.31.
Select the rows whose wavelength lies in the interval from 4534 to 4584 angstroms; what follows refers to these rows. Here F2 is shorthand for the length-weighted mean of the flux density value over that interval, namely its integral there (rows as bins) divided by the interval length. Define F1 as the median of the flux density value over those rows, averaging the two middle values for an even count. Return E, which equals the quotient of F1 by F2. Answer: 1.00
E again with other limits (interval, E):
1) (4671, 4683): 0.96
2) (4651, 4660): 1.00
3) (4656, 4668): 1.02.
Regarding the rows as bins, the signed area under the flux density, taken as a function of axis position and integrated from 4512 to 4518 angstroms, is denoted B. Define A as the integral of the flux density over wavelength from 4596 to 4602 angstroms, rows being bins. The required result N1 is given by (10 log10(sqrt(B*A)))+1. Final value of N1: 16.5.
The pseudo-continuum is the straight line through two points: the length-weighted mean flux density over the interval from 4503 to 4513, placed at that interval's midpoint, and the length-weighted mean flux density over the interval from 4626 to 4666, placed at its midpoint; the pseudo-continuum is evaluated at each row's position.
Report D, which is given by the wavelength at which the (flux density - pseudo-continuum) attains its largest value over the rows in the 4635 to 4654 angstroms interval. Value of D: 4637.0 angstroms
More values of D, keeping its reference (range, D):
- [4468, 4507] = 4472.0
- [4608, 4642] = 4617.5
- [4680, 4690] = 4680.5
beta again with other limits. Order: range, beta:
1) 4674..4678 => 0.182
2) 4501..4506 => 0.178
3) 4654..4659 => 0.179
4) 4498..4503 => 0.185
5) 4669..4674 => 0.181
